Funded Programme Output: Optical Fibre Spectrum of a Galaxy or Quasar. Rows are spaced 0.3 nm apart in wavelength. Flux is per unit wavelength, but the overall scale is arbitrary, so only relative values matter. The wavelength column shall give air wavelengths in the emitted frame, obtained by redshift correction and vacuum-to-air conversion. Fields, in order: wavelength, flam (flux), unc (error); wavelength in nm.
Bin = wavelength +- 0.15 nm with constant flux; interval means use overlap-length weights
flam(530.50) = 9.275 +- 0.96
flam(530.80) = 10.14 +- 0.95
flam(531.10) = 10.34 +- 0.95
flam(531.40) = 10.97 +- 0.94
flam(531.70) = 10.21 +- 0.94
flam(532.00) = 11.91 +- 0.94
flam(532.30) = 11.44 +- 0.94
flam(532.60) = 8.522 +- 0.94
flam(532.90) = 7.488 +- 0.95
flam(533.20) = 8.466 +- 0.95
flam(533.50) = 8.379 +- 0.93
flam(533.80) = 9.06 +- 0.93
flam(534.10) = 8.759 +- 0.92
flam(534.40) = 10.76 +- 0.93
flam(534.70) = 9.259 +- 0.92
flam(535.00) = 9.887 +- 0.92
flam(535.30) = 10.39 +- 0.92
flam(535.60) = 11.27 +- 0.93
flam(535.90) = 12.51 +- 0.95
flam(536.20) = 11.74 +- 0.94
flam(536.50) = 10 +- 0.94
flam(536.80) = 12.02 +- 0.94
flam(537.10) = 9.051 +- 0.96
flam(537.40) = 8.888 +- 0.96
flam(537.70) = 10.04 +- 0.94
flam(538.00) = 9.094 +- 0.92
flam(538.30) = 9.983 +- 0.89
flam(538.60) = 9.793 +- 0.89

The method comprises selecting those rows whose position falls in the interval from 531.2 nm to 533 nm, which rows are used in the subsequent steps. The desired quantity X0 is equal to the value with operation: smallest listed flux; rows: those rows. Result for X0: 7.488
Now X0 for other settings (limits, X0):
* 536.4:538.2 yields 8.888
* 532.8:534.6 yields 7.488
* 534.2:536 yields 9.259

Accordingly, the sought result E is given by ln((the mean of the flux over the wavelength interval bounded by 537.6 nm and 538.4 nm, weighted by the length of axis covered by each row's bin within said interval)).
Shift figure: 2.27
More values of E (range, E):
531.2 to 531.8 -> 2.36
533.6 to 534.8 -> 2.24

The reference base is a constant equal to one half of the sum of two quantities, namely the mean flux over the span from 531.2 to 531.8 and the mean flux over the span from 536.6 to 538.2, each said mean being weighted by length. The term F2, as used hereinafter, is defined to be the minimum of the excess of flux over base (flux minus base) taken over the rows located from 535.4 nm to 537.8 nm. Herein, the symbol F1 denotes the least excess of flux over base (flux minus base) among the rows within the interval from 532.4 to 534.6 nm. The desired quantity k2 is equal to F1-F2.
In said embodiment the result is -1.4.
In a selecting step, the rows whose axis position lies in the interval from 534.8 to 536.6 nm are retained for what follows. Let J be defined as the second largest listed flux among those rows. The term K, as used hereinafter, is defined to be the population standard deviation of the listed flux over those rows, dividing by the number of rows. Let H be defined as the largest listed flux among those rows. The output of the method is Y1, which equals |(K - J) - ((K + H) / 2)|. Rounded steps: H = 12.51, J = 11.74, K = 1.0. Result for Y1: 17.5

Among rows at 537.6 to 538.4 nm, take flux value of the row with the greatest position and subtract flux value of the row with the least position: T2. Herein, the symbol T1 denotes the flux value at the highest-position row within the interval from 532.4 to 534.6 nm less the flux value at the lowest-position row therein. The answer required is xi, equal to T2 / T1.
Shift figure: 0.0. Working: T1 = 2.2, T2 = -0.1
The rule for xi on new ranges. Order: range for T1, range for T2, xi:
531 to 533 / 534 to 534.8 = -0.2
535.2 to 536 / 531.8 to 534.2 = -1.5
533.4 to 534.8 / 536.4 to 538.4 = 0.0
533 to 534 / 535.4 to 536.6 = -2.1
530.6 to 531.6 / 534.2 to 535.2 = -1.1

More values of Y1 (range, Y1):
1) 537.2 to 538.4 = 14.7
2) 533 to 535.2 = 14.9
